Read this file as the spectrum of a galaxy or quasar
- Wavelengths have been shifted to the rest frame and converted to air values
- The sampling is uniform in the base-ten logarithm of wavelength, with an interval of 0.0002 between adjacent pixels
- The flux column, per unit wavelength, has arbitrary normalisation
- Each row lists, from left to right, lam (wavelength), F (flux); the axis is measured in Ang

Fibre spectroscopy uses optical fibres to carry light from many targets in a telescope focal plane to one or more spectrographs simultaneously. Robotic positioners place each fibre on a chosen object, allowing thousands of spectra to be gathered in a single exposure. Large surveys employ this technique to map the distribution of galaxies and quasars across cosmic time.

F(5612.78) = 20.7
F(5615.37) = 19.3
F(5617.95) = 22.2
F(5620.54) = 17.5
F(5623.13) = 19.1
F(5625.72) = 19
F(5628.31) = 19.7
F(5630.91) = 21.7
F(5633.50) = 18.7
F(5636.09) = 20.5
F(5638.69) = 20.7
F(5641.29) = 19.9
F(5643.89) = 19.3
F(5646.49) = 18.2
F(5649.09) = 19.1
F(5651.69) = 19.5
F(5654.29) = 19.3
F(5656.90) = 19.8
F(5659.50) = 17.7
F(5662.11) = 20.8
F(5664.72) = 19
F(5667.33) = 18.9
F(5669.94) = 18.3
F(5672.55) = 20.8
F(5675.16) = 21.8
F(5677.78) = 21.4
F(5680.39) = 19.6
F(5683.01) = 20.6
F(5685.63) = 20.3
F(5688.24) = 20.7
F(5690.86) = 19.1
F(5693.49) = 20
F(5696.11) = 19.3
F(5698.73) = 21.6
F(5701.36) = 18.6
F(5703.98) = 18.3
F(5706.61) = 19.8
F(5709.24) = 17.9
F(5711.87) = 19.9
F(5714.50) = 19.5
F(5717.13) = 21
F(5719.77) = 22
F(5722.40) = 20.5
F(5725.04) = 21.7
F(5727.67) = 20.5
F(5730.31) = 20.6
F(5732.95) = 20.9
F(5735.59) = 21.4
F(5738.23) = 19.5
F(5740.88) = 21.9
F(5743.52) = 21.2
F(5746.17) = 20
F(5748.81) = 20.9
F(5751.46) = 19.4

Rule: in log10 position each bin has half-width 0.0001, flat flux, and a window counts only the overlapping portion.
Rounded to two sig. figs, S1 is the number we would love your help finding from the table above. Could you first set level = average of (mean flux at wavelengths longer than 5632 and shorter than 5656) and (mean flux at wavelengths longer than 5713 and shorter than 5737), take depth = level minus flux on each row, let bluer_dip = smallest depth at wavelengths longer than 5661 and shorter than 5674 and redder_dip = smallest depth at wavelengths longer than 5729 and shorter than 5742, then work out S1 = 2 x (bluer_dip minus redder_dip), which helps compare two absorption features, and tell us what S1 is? 2.2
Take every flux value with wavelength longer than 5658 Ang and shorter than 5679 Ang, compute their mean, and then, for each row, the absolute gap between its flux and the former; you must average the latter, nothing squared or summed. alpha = 1.4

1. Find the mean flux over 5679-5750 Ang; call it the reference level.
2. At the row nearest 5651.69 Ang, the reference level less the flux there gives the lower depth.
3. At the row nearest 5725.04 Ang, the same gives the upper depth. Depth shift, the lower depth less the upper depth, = 2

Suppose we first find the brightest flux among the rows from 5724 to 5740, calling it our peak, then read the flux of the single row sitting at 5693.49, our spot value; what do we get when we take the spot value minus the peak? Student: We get -1.7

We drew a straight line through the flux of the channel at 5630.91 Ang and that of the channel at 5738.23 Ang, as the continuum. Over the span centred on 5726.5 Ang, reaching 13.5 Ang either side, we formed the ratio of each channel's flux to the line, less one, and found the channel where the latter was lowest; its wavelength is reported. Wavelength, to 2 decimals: 5714.50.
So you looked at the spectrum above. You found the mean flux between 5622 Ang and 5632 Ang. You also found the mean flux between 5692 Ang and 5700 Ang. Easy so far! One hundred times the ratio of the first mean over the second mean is 97.9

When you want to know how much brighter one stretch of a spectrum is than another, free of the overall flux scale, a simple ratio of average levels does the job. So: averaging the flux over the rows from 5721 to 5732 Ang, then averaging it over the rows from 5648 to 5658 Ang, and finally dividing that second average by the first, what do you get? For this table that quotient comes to 0.93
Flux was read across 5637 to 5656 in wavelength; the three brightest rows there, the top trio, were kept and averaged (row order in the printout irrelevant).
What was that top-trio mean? 20.0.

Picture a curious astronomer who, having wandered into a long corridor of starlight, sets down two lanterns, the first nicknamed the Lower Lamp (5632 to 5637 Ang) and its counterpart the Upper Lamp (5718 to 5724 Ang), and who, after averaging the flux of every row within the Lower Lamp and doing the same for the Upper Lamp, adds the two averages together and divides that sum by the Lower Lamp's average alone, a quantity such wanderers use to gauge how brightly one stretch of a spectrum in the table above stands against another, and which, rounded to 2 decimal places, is 2.08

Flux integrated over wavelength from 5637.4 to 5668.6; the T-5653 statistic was 604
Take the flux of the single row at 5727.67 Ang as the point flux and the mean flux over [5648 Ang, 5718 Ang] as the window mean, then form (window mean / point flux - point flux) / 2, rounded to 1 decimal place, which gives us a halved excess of -9.8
